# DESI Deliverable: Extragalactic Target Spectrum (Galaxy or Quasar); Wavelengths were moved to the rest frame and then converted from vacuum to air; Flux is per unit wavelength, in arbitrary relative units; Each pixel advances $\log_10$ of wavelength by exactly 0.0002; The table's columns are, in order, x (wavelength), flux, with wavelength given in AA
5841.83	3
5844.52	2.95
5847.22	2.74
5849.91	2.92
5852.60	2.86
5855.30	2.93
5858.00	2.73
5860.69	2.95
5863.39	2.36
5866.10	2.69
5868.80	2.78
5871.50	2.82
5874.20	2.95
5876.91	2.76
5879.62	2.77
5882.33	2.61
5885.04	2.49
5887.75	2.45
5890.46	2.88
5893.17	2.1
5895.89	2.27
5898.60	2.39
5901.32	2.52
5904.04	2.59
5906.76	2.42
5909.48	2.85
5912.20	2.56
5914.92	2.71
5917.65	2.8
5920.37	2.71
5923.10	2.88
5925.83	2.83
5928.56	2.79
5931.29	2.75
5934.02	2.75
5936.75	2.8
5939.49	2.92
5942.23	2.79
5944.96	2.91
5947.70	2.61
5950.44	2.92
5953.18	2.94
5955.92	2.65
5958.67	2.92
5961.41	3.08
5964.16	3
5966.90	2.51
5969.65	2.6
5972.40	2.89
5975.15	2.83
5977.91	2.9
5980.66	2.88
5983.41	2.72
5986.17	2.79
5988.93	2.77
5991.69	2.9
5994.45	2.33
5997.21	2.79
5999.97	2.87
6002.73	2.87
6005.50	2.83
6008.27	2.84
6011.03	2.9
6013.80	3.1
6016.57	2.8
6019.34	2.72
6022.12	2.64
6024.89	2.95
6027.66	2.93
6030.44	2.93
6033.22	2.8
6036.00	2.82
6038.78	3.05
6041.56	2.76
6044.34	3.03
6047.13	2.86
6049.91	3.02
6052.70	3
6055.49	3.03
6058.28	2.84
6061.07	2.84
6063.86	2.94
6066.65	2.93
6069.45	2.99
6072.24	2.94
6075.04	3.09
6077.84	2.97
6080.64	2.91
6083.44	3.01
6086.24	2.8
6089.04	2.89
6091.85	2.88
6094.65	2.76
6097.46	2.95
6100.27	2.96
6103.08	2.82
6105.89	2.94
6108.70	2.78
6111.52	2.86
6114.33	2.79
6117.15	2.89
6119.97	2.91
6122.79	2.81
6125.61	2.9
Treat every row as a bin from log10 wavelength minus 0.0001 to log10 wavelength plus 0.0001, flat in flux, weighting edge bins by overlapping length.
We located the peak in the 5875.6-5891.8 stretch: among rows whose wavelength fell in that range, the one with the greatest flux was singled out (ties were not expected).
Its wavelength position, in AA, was 5890.46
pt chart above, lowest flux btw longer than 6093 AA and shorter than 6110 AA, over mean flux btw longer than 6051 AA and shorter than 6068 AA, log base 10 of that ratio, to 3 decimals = -0.026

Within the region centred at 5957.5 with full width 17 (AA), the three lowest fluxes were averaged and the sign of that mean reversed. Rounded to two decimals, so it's -2.83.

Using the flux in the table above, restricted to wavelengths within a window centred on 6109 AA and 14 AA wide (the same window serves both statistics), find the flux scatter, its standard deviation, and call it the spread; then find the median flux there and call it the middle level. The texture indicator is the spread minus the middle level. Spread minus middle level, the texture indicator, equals -2.76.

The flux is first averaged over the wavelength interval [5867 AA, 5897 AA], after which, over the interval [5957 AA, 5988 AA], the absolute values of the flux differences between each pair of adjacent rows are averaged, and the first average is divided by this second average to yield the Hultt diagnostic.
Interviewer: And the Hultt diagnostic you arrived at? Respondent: 18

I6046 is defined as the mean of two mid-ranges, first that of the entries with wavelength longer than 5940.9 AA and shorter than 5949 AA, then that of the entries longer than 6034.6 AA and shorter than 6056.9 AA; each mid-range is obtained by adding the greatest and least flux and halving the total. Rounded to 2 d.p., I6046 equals 2.83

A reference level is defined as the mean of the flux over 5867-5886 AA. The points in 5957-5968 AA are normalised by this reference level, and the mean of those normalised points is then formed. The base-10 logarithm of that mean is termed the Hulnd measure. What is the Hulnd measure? 0.021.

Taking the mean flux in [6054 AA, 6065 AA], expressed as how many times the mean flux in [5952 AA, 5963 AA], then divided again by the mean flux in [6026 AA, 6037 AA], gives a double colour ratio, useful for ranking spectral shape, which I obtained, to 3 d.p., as 0.350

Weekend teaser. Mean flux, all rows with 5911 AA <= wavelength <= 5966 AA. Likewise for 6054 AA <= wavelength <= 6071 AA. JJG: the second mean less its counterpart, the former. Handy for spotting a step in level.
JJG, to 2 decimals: 0.11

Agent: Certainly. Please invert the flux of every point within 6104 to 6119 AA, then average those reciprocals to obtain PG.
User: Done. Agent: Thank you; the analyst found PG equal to 0.351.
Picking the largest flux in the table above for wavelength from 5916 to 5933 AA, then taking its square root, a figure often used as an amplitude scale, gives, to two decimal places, 1.70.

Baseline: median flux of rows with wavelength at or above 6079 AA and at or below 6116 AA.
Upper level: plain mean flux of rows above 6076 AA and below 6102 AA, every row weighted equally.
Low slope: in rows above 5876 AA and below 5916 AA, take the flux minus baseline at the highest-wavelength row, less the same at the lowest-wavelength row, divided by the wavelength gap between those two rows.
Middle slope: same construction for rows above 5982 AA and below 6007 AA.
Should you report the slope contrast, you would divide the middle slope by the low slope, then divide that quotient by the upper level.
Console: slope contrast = -1.30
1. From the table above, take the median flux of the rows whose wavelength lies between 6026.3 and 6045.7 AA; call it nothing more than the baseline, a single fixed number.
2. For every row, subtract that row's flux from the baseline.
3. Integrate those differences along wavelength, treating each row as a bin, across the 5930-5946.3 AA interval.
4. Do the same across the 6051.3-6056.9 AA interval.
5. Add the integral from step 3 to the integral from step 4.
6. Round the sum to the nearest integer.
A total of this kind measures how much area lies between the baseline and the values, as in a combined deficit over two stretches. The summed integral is 1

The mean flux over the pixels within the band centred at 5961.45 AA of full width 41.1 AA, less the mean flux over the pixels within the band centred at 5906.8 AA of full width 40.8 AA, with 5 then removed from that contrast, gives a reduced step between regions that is -4.77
